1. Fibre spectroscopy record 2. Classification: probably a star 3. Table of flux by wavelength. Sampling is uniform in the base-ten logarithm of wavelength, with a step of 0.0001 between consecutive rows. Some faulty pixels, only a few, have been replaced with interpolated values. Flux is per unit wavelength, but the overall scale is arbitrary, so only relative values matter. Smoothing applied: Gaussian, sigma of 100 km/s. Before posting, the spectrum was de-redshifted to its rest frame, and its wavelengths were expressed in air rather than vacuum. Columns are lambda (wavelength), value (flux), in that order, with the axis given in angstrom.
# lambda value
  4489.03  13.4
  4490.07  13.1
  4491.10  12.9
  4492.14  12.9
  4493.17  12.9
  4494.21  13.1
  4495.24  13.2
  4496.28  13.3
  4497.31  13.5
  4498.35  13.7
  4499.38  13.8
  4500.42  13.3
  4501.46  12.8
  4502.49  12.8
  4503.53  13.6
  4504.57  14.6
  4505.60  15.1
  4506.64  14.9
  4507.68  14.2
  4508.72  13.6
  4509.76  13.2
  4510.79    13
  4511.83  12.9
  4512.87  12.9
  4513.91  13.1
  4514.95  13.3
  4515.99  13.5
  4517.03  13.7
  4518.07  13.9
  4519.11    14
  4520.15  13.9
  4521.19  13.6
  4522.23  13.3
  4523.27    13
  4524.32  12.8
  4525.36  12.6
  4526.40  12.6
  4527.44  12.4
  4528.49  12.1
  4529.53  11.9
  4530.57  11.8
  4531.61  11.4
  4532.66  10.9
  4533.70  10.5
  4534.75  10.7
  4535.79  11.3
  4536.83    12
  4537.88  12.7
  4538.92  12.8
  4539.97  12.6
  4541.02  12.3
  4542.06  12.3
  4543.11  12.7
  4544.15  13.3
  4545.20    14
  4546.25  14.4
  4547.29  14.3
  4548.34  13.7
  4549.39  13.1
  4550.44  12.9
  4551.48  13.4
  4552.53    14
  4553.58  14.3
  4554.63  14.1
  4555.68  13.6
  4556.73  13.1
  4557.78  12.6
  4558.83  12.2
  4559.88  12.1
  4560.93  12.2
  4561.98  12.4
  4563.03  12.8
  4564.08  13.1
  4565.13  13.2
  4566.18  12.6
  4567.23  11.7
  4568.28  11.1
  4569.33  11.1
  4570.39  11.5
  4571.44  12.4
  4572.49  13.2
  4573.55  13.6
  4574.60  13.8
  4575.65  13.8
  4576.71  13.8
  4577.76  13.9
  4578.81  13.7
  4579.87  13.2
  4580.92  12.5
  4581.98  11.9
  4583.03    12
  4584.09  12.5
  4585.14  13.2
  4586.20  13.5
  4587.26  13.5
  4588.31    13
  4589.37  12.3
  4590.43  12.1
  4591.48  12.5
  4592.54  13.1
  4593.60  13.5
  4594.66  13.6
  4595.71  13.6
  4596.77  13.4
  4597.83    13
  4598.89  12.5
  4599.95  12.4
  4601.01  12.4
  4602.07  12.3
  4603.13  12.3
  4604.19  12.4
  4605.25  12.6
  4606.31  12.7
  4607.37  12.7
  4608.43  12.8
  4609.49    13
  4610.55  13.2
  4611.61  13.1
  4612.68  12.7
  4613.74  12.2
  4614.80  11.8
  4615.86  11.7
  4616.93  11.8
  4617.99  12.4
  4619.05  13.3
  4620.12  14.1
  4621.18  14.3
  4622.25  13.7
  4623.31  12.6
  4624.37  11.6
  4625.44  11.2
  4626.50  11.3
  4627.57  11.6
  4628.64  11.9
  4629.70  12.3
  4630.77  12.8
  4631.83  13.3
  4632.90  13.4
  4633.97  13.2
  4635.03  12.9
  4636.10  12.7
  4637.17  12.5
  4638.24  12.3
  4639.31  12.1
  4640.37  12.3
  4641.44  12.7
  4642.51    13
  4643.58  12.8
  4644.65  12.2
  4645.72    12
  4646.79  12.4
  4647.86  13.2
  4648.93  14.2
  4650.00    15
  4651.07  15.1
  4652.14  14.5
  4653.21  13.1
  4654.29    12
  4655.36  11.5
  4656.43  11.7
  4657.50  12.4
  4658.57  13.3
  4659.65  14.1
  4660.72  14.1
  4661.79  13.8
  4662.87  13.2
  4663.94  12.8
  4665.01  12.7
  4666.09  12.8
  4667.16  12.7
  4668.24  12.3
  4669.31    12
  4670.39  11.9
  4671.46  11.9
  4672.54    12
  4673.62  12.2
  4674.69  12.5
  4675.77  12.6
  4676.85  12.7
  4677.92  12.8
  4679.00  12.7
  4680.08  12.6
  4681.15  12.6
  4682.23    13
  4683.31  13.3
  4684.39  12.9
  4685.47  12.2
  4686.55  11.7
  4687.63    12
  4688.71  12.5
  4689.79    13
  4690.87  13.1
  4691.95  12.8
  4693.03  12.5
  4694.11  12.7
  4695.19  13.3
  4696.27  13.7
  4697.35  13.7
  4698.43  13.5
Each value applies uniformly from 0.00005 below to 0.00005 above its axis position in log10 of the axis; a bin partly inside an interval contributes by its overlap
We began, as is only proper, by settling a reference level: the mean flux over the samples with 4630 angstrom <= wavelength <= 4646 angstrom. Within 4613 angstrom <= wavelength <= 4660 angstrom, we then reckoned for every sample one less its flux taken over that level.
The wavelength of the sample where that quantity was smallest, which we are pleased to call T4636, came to 4651.07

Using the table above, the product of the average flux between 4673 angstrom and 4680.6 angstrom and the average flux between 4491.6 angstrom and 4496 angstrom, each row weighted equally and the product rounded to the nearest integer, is 164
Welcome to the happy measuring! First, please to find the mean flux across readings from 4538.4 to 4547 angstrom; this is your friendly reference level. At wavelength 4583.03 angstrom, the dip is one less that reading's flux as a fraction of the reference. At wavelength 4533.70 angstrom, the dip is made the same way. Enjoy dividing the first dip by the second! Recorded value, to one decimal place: 0.4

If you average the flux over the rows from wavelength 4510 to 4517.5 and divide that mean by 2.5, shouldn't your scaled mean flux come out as 5.28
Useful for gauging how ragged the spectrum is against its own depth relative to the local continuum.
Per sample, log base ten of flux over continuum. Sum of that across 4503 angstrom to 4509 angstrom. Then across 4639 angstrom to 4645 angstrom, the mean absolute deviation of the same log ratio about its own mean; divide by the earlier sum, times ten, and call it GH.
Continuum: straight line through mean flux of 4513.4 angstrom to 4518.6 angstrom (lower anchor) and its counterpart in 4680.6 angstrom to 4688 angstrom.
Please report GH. 1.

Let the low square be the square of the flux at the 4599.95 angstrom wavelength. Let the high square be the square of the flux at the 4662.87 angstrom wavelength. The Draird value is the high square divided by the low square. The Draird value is 1.13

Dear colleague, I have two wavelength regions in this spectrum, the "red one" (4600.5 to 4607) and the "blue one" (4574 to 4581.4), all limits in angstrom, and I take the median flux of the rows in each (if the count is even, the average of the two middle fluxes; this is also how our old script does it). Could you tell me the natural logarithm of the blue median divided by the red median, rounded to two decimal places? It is 0.11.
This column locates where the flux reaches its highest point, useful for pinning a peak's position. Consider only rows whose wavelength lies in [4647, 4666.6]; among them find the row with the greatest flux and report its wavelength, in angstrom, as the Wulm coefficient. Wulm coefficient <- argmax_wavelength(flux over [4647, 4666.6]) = 4651.07 angstrom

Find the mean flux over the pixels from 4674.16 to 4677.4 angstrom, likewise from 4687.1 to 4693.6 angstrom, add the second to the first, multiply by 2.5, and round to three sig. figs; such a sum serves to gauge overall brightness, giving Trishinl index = 63.1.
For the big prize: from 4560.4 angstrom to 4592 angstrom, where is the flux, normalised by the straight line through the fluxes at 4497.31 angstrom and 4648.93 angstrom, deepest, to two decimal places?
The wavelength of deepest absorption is 4569.33 angstrom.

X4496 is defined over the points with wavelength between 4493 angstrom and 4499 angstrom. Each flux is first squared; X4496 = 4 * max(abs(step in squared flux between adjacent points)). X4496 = 22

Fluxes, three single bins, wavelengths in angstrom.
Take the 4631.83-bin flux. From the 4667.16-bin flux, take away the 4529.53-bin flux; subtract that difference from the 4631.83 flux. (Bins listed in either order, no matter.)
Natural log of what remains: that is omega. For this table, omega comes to 2.53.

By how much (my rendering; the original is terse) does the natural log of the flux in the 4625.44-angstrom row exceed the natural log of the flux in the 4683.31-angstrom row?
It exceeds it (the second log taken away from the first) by -0.17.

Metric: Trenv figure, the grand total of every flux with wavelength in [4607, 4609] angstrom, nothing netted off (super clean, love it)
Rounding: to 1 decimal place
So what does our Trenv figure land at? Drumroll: 25.5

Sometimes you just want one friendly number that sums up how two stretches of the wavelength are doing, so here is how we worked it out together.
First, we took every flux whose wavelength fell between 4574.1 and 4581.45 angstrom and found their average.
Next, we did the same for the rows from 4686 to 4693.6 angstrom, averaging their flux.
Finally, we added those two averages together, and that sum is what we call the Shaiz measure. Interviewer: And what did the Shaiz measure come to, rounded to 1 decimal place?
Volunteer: 26.0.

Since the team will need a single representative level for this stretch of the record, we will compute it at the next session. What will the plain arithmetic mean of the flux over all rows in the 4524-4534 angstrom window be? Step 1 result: 11.9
